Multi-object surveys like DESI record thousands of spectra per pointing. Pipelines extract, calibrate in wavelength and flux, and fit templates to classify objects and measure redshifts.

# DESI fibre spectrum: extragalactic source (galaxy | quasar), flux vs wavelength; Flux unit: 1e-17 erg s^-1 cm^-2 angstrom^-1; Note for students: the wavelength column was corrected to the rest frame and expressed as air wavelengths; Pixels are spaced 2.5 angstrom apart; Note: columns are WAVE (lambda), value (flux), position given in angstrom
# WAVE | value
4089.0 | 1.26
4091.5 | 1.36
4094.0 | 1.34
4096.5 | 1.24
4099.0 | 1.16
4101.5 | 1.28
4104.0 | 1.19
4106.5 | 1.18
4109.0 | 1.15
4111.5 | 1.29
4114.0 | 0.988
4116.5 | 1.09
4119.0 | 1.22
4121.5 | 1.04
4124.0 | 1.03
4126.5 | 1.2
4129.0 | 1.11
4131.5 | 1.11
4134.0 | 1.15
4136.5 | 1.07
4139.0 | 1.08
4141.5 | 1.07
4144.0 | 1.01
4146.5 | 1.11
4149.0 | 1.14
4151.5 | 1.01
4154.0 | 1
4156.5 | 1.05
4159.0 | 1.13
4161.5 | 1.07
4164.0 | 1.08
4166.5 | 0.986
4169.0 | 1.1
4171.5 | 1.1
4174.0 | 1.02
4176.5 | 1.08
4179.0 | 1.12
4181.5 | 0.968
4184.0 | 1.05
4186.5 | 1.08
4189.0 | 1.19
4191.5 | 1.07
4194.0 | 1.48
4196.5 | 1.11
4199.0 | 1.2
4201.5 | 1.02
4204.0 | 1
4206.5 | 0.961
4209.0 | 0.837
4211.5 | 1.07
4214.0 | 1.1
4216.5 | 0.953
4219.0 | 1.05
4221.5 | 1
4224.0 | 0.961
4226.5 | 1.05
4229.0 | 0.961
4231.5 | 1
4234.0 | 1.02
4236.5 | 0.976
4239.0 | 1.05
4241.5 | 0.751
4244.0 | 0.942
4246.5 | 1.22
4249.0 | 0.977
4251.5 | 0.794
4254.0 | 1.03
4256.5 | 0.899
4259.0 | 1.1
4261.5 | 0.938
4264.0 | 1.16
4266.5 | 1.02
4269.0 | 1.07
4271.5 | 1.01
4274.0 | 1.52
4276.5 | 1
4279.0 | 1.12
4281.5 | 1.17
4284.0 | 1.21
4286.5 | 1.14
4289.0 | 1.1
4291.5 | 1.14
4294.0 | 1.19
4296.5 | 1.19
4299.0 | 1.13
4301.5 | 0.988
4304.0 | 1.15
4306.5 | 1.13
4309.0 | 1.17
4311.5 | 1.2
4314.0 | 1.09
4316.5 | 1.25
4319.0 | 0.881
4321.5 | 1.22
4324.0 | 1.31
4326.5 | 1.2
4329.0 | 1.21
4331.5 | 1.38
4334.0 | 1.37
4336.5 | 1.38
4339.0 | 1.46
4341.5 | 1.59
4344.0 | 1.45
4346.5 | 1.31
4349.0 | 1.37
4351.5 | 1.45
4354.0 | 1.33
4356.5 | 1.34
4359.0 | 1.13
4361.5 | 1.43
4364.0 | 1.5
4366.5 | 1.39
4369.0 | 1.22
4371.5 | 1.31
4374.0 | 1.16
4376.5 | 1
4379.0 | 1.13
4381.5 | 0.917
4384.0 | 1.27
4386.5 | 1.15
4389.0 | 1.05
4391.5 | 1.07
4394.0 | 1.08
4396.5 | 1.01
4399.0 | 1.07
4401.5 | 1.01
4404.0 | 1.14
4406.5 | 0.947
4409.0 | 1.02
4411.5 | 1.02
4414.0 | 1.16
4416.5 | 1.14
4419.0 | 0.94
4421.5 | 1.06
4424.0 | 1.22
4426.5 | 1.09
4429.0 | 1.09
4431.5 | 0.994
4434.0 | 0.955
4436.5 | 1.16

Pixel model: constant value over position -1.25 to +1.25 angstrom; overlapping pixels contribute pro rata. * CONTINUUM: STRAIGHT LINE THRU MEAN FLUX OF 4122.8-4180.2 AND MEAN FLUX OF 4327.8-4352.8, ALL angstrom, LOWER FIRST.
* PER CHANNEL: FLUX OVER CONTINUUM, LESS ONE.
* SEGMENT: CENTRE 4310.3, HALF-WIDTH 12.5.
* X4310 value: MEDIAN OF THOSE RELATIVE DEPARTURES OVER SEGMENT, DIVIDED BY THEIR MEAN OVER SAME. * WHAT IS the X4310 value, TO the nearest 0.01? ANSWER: 0.86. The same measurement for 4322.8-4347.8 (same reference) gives 0.59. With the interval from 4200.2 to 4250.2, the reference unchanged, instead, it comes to 0.99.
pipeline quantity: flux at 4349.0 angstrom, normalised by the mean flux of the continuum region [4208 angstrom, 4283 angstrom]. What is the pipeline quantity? 1.3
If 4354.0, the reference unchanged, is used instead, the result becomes 1.3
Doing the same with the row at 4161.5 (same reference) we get 1.0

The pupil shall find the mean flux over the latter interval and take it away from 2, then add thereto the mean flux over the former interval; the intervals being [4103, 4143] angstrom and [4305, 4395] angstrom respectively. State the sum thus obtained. 1.9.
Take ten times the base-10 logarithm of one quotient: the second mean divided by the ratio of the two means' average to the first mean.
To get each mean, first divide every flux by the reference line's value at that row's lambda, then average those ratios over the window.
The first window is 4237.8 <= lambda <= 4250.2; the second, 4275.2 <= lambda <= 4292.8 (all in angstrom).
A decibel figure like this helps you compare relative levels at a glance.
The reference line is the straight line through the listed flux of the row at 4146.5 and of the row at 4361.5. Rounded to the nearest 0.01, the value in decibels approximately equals -0.86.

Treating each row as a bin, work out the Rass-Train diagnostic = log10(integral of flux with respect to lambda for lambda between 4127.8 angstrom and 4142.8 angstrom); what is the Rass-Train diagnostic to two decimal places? 1.22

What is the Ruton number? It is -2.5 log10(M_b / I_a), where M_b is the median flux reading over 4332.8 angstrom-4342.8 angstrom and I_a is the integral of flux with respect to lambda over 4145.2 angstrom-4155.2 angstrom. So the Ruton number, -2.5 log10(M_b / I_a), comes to 2.19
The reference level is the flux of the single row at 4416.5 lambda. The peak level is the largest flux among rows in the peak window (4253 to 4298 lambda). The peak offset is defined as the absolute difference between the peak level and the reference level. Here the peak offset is 0.38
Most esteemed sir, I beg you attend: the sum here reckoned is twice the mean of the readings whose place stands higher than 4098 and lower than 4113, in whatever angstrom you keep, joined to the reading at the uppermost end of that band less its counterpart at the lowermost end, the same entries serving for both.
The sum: 2.5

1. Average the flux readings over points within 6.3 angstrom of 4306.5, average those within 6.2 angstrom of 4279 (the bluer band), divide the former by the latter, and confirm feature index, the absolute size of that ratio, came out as 0.94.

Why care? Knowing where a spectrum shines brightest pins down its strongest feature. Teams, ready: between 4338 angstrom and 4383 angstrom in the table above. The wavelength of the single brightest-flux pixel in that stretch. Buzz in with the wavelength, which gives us 4341.5 angstrom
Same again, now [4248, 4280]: 4274.0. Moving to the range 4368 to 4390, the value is 4371.5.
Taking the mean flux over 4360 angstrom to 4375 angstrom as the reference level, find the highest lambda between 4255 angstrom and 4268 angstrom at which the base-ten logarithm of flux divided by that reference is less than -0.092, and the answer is 4266.5 angstrom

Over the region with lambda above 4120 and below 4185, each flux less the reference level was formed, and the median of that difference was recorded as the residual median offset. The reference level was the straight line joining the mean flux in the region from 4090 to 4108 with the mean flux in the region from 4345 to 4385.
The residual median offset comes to -0.178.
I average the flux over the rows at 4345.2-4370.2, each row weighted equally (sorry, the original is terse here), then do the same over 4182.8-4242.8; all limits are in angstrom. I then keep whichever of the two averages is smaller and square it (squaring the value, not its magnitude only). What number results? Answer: 1.08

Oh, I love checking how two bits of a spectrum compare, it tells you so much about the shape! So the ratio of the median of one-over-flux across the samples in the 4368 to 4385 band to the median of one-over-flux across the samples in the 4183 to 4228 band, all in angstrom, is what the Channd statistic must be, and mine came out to 0.91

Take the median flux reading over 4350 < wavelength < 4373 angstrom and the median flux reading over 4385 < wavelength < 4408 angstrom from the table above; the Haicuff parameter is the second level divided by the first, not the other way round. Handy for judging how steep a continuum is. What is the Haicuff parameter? 0.80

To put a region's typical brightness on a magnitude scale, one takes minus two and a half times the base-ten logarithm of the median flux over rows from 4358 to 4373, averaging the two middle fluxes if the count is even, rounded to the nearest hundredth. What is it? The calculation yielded -0.33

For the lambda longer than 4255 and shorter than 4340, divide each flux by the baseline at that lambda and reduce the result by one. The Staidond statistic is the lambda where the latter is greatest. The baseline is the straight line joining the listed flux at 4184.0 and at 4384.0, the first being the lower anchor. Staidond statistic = 4274.0 angstrom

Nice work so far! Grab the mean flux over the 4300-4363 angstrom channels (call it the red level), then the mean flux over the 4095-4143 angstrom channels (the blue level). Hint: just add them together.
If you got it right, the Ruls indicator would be 2.41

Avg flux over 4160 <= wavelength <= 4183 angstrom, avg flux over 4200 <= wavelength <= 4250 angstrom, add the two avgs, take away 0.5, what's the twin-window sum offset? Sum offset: 1.55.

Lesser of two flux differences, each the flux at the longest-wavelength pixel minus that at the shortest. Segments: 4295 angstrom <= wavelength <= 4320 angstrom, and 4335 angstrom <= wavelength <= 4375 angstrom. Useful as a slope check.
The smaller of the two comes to -0.31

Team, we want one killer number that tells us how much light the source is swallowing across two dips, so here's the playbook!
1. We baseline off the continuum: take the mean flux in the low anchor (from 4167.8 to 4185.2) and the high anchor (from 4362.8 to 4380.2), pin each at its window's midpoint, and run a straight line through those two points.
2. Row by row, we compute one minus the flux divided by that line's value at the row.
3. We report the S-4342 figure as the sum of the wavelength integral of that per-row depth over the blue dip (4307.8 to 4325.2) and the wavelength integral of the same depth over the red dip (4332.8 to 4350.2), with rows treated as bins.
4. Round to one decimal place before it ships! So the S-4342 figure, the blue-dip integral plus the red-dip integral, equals -2.4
